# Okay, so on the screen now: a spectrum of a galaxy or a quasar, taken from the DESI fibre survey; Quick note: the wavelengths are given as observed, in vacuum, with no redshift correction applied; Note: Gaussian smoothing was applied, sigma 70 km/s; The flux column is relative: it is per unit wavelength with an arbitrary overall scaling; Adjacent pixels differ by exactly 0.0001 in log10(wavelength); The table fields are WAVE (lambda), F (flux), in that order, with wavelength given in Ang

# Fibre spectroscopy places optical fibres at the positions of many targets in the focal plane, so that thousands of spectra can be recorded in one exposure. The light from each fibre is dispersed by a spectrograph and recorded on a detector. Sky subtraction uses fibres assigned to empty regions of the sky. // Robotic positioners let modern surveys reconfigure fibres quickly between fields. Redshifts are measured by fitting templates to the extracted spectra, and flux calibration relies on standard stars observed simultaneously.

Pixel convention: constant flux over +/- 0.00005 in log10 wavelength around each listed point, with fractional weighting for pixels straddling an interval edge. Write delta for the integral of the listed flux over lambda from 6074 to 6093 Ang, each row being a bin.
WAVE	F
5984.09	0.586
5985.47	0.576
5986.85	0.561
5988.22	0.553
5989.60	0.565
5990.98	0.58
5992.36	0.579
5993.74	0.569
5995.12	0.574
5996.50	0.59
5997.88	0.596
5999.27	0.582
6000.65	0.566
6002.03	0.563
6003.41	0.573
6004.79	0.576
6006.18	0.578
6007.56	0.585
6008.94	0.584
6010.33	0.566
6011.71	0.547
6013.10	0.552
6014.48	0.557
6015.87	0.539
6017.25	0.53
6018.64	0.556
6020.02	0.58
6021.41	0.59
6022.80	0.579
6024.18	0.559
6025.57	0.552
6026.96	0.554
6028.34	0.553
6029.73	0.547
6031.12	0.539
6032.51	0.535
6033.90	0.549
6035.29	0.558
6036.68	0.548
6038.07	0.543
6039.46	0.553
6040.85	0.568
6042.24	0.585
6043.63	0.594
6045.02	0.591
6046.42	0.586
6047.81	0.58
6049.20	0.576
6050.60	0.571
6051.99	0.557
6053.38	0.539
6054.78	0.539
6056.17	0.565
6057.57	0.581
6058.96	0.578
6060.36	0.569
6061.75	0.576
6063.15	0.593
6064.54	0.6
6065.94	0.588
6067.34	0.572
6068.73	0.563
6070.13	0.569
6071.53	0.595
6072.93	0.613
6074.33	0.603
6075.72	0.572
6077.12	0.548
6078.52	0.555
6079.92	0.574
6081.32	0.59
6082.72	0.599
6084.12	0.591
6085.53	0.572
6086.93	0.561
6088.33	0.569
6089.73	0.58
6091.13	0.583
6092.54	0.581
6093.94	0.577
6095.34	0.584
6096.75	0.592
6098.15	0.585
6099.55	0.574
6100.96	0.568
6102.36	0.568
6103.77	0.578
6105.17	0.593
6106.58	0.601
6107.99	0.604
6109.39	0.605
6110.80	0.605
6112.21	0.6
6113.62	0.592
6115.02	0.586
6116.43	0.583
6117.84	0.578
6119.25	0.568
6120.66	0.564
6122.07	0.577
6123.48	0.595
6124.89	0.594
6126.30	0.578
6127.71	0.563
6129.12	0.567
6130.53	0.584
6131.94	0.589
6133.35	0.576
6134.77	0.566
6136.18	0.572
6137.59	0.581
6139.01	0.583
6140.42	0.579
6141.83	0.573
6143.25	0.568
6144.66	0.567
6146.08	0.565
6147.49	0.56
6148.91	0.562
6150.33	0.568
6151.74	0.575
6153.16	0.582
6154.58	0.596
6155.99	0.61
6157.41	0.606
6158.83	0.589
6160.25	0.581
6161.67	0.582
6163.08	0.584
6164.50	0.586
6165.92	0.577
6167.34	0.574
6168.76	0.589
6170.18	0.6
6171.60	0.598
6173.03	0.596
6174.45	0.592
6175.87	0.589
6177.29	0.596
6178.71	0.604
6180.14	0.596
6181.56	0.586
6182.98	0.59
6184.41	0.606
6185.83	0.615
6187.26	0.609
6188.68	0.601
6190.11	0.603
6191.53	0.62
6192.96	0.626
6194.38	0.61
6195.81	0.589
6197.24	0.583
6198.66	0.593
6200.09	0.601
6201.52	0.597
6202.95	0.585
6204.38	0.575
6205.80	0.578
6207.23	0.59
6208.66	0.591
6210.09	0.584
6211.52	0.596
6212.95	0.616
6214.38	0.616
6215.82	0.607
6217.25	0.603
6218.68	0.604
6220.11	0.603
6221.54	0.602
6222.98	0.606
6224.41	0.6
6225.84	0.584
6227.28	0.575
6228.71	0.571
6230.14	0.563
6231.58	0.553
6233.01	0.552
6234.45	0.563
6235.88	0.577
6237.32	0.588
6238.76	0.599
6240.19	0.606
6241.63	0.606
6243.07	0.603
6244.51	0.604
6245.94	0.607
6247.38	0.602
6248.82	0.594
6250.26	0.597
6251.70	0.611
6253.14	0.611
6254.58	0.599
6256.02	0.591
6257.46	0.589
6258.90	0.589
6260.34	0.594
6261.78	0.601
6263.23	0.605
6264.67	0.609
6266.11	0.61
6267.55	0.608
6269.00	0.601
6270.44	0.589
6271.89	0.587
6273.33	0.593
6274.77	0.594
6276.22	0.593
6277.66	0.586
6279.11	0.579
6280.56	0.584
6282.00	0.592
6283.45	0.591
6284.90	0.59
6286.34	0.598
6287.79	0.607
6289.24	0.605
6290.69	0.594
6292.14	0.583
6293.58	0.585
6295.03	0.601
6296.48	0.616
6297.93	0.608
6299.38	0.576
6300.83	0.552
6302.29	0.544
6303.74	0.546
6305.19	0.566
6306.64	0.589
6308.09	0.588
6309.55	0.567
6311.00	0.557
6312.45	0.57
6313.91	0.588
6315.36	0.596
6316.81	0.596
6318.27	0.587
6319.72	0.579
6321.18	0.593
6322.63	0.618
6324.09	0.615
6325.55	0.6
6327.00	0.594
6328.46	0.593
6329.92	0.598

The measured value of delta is 11.0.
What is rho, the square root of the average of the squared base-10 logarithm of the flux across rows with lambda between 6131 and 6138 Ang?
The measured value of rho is 0.239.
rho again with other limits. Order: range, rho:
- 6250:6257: 0.221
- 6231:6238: 0.247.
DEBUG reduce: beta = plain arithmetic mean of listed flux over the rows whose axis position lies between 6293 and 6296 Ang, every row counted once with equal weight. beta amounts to 0.593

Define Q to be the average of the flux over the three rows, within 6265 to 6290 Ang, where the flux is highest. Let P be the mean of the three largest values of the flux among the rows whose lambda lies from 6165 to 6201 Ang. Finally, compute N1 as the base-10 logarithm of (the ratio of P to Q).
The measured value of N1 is 0.0085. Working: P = 0.620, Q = 0.608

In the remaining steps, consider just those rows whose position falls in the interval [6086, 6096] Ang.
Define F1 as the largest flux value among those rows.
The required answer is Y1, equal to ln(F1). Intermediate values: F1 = 0.584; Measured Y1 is -0.538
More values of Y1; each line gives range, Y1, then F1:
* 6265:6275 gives -0.494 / 0.61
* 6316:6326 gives -0.481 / 0.618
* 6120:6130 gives -0.519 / 0.595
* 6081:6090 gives -0.512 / 0.599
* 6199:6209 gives -0.509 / 0.601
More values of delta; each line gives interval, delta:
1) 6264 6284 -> 11.9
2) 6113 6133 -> 11.6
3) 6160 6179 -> 11.2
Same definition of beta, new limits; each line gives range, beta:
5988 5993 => 0.569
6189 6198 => 0.605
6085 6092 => 0.573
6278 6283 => 0.585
